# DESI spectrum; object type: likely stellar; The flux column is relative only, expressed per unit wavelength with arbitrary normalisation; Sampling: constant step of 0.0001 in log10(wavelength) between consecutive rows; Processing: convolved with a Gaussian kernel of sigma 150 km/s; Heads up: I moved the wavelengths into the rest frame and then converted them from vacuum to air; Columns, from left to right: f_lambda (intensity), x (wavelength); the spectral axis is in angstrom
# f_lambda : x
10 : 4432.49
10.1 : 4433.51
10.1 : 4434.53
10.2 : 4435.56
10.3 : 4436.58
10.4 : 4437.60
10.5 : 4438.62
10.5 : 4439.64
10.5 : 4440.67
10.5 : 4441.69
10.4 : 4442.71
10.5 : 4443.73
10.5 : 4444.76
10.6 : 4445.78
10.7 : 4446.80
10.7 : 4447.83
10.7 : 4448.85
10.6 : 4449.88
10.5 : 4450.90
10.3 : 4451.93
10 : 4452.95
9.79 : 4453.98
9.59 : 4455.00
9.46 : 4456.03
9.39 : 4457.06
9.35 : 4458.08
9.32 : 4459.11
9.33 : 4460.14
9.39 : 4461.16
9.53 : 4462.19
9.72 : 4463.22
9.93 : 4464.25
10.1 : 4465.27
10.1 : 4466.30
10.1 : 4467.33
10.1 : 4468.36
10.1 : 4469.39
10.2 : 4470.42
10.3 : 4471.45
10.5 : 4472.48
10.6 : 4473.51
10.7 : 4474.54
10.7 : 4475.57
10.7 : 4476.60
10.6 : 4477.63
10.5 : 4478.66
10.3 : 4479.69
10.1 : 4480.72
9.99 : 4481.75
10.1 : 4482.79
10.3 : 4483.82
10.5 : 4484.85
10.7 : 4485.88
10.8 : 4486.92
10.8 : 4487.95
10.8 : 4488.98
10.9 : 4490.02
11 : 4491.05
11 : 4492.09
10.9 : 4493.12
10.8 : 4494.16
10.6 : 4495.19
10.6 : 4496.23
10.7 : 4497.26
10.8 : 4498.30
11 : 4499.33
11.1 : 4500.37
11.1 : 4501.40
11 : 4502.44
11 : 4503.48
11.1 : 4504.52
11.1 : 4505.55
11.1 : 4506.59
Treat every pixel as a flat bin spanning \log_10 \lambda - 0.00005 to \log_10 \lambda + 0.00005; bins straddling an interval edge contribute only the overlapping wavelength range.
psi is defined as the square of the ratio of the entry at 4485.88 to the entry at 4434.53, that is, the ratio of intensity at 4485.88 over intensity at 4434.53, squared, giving 1.12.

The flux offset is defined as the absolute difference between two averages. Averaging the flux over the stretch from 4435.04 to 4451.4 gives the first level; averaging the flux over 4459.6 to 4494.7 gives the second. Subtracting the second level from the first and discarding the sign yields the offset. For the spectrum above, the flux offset 0.15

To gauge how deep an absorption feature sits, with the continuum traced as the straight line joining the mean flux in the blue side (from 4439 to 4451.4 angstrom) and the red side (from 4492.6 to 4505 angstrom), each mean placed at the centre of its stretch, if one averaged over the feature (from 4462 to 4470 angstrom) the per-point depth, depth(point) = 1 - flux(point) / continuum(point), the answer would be 0.07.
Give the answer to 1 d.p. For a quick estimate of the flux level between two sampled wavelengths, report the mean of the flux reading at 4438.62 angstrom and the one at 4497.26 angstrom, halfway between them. 10.6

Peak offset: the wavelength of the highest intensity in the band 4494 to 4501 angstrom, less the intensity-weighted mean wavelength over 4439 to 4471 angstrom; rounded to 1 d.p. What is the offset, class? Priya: 45.6 angstrom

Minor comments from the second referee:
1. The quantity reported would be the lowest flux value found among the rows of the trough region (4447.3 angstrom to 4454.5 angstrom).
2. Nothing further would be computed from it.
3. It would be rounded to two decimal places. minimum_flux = 9.79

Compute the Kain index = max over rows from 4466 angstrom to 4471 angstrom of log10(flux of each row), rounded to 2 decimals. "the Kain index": 1.01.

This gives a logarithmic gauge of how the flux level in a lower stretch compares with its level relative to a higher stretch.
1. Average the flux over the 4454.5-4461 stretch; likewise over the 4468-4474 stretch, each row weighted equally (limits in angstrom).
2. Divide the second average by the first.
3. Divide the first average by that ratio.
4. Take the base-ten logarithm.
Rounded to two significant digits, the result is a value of 0.93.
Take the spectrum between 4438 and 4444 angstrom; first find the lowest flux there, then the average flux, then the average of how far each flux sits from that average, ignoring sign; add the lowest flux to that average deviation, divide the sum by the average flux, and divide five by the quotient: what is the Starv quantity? 5.03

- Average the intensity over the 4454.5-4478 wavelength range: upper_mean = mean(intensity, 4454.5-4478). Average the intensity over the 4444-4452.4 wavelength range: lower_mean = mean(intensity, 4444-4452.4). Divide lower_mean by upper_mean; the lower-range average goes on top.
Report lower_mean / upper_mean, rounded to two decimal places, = 1.06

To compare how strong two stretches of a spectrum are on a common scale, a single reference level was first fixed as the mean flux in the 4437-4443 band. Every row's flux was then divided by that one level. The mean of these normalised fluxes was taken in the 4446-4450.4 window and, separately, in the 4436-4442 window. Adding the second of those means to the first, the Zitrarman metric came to 2.02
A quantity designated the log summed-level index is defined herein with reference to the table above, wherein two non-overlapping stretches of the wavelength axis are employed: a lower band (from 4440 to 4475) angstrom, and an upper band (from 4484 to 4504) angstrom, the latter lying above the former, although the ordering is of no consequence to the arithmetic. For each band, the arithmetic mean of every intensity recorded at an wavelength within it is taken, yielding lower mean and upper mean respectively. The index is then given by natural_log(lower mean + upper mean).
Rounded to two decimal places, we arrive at 3.04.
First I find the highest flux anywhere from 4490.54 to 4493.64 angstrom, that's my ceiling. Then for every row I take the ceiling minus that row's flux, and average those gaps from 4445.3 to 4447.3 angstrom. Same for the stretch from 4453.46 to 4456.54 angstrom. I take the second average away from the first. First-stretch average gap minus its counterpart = -1.0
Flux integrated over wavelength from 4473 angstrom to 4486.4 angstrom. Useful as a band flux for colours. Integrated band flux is 140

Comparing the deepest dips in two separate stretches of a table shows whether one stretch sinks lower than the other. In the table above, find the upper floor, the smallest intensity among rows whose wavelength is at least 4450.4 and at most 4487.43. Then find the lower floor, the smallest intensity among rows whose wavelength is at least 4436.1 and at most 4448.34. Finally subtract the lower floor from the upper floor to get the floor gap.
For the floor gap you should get -1.0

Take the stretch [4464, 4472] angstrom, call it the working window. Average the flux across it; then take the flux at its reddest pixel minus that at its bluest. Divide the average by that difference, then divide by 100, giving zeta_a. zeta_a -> 0.27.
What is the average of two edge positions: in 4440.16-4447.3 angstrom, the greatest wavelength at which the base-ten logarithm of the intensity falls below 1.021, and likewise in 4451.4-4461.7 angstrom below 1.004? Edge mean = 4451.9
